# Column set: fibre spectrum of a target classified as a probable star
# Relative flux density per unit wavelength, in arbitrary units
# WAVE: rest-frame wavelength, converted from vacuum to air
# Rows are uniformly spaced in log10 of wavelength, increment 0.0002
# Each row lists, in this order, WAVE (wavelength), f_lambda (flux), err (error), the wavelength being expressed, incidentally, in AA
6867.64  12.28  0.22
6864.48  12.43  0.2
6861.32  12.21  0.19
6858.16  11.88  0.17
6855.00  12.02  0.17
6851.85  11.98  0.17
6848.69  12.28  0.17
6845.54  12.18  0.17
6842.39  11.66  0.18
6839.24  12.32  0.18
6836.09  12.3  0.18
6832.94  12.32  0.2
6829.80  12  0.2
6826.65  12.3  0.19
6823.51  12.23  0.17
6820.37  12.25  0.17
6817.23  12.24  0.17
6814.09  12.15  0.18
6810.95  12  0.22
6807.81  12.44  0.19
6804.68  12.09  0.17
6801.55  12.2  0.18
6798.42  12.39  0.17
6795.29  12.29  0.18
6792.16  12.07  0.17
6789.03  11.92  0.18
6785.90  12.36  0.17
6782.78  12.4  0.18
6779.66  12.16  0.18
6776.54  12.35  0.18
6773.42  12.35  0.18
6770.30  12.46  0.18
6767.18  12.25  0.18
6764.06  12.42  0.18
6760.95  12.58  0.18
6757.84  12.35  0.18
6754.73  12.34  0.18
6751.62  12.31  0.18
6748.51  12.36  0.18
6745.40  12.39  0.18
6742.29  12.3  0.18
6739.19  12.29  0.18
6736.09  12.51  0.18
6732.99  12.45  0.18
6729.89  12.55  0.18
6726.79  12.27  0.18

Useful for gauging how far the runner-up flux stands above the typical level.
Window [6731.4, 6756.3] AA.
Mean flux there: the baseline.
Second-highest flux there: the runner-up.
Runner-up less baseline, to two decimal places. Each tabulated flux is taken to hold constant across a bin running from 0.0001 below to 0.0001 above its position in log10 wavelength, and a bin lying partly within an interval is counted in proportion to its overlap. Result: 0.08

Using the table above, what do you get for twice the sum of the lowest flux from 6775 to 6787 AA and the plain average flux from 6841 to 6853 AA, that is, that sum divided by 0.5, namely 48.4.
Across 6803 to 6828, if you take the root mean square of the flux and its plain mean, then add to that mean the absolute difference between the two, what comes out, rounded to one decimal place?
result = 12.2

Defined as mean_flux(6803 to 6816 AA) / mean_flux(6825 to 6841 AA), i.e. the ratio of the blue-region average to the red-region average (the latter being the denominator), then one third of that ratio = 0.331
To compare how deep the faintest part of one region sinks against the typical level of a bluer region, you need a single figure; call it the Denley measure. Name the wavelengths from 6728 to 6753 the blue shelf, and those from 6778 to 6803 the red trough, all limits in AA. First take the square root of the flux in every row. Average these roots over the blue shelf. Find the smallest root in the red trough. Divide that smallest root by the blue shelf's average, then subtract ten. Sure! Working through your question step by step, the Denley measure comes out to -9.02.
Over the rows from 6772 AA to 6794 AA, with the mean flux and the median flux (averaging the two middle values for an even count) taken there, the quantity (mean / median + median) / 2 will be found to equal 6.67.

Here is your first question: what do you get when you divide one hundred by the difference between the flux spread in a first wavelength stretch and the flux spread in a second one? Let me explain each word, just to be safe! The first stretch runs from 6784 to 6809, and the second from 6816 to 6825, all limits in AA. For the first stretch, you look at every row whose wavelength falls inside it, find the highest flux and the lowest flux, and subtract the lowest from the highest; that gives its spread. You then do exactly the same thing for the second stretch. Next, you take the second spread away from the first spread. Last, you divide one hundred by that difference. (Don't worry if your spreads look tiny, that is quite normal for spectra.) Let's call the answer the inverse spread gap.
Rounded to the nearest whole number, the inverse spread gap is 200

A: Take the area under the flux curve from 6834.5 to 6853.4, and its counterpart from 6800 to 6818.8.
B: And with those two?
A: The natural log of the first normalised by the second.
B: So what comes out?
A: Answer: 0.000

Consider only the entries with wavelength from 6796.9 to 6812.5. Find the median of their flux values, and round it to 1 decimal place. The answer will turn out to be 12.2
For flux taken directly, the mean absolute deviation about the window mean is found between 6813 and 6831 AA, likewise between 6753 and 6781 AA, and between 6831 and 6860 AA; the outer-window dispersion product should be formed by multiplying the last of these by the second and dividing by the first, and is 0.20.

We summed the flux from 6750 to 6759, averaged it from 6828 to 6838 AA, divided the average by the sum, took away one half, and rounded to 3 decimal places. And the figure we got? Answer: -0.170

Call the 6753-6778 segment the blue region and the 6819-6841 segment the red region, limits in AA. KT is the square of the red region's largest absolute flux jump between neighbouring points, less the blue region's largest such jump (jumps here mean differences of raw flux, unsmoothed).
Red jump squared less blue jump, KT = -0.13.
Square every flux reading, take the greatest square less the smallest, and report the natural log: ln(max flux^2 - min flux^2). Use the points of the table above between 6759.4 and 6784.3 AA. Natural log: 2.34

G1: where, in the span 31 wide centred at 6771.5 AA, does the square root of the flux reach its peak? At 6760.95 AA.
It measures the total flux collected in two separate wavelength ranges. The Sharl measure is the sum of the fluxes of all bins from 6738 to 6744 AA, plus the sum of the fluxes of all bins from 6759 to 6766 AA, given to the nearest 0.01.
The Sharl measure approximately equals 49.59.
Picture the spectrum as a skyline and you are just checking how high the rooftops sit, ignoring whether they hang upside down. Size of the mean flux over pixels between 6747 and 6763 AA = 12.4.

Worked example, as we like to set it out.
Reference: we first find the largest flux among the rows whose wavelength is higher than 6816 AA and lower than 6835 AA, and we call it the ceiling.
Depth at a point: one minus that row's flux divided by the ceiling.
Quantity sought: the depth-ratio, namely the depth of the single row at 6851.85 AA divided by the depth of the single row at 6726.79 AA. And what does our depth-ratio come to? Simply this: 6.8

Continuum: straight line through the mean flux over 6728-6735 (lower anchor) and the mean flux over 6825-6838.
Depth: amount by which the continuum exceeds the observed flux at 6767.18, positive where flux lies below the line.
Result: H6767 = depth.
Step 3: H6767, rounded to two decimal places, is 0.15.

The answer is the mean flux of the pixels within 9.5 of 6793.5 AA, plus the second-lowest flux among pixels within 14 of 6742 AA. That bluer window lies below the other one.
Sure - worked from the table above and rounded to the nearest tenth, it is 24.5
